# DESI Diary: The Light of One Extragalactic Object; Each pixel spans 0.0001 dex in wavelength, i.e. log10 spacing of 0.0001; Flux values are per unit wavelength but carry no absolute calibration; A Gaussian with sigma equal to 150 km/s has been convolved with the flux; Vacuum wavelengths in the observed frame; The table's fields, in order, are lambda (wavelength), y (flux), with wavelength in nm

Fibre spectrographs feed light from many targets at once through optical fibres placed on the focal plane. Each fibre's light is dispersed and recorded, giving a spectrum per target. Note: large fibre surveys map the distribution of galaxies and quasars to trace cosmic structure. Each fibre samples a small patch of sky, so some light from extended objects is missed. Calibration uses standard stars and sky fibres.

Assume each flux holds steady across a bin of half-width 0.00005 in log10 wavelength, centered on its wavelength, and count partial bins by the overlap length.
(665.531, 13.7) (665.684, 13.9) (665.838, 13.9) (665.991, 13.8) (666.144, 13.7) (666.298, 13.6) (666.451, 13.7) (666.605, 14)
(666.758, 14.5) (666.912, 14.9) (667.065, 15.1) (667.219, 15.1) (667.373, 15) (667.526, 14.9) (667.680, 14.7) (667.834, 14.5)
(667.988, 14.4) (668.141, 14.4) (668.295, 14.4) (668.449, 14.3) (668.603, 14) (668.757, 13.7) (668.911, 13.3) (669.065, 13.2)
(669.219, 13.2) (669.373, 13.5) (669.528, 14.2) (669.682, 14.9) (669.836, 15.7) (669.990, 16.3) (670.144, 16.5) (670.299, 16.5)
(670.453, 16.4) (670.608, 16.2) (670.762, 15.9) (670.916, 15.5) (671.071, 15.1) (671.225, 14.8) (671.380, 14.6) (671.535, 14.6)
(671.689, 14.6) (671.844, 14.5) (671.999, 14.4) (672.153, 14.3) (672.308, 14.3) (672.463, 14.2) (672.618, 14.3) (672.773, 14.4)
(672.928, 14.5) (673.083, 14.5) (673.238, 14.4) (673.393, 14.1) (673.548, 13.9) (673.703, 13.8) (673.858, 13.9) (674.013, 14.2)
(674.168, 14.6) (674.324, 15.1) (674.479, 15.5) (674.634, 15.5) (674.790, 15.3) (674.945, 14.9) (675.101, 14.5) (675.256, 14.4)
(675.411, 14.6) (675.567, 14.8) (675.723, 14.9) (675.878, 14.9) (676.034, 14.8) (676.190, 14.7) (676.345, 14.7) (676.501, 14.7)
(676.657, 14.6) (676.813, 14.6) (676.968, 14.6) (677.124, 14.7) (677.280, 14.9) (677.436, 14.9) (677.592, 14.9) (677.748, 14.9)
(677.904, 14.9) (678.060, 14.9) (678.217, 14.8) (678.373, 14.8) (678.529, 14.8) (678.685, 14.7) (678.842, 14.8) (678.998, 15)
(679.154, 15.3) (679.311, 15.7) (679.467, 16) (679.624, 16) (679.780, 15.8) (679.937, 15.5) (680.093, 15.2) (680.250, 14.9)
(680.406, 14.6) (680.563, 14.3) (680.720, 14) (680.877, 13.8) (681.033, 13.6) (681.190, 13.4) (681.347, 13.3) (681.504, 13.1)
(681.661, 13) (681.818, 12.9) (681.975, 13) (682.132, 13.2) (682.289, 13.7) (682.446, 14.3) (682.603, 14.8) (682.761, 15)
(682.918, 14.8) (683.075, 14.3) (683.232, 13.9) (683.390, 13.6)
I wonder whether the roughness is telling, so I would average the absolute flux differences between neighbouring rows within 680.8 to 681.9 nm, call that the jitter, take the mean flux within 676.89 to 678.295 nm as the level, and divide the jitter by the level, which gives 0.010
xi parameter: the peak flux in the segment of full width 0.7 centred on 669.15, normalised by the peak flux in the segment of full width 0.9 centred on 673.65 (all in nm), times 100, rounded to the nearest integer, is 94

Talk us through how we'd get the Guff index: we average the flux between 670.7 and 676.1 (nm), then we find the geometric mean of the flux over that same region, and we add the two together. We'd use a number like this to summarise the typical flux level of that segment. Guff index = 29.3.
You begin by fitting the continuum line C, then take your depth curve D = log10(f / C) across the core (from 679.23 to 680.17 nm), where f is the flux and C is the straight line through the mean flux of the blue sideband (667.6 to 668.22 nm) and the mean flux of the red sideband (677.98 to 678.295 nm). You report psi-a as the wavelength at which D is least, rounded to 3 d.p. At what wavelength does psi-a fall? 680.093 nm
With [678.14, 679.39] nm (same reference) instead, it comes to 678.685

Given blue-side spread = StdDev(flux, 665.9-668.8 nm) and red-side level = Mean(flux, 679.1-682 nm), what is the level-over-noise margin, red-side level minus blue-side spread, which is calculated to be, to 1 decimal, 13.9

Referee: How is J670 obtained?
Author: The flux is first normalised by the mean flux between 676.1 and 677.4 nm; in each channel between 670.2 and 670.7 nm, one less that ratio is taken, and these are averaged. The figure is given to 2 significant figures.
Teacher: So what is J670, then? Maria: -0.11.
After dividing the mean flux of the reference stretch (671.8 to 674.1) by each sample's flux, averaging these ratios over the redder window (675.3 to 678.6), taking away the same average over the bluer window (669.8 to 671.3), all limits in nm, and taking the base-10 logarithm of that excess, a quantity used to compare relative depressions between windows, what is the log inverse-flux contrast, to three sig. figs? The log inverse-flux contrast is -1.18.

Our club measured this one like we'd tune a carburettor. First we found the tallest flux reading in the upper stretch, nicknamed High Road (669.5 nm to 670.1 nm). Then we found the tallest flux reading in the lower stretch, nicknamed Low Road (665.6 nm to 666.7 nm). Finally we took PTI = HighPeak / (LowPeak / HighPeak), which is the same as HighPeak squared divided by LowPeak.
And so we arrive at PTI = 19.0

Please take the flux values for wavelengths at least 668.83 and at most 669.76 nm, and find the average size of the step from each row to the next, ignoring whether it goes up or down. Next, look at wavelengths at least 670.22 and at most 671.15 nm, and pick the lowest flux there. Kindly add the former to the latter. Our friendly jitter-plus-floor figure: 15.5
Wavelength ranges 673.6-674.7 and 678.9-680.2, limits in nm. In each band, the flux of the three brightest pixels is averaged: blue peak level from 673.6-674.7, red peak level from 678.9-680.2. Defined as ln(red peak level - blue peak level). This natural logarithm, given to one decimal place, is -0.6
